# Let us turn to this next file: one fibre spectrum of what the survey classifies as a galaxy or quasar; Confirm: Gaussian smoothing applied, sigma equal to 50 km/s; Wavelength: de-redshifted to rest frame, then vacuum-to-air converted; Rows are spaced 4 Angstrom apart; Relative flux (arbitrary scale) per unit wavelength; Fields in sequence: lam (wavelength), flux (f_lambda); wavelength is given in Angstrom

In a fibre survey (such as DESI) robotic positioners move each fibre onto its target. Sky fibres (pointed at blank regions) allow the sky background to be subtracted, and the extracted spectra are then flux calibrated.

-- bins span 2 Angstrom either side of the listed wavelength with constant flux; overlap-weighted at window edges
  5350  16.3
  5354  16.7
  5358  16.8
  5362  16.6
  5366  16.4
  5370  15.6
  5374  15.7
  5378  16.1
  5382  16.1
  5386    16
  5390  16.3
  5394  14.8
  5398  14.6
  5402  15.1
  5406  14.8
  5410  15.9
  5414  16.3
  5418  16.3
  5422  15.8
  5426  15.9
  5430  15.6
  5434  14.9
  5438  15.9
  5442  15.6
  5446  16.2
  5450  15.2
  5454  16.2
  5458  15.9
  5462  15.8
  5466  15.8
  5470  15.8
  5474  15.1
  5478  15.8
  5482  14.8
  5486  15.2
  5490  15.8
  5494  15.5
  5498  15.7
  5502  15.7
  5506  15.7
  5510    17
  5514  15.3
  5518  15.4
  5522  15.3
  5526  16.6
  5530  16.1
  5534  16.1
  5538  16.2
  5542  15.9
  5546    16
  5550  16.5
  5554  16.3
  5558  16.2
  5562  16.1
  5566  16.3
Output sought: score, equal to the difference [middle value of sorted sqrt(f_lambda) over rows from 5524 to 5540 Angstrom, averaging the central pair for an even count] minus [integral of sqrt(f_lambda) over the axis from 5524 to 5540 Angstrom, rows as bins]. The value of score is -60.5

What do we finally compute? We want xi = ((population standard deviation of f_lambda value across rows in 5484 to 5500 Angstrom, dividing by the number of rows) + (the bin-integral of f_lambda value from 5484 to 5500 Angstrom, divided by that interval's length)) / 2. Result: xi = 7.9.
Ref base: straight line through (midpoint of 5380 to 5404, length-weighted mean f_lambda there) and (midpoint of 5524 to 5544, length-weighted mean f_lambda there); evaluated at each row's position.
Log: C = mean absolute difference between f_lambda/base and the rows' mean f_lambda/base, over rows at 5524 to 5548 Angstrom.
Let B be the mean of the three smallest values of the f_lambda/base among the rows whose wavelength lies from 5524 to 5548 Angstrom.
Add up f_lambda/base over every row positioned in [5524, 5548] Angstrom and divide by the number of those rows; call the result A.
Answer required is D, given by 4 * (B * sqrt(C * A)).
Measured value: 0.42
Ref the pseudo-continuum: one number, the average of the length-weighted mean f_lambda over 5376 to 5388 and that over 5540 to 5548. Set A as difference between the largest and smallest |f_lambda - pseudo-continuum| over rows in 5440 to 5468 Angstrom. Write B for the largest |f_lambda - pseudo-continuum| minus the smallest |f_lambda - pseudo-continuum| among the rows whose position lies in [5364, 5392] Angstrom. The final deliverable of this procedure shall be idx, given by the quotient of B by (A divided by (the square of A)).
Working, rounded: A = 0.7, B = 0.40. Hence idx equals 0.28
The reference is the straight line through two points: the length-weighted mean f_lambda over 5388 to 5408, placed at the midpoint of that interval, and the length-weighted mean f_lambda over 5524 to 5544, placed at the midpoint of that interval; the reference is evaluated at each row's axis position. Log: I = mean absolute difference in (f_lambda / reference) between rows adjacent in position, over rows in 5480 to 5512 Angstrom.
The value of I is 0.025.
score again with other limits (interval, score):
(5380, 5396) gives -59.6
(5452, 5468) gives -59.9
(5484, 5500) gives -59.1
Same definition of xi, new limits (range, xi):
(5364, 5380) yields 8.1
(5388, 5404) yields 7.9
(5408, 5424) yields 8.2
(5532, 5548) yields 8.1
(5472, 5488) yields 7.8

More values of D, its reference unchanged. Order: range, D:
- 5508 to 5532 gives 0.74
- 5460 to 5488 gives 0.59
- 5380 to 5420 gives 0.77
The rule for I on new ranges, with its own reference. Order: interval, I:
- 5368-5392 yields 0.012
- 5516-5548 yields 0.022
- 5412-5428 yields 0.014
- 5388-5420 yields 0.038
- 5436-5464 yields 0.036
